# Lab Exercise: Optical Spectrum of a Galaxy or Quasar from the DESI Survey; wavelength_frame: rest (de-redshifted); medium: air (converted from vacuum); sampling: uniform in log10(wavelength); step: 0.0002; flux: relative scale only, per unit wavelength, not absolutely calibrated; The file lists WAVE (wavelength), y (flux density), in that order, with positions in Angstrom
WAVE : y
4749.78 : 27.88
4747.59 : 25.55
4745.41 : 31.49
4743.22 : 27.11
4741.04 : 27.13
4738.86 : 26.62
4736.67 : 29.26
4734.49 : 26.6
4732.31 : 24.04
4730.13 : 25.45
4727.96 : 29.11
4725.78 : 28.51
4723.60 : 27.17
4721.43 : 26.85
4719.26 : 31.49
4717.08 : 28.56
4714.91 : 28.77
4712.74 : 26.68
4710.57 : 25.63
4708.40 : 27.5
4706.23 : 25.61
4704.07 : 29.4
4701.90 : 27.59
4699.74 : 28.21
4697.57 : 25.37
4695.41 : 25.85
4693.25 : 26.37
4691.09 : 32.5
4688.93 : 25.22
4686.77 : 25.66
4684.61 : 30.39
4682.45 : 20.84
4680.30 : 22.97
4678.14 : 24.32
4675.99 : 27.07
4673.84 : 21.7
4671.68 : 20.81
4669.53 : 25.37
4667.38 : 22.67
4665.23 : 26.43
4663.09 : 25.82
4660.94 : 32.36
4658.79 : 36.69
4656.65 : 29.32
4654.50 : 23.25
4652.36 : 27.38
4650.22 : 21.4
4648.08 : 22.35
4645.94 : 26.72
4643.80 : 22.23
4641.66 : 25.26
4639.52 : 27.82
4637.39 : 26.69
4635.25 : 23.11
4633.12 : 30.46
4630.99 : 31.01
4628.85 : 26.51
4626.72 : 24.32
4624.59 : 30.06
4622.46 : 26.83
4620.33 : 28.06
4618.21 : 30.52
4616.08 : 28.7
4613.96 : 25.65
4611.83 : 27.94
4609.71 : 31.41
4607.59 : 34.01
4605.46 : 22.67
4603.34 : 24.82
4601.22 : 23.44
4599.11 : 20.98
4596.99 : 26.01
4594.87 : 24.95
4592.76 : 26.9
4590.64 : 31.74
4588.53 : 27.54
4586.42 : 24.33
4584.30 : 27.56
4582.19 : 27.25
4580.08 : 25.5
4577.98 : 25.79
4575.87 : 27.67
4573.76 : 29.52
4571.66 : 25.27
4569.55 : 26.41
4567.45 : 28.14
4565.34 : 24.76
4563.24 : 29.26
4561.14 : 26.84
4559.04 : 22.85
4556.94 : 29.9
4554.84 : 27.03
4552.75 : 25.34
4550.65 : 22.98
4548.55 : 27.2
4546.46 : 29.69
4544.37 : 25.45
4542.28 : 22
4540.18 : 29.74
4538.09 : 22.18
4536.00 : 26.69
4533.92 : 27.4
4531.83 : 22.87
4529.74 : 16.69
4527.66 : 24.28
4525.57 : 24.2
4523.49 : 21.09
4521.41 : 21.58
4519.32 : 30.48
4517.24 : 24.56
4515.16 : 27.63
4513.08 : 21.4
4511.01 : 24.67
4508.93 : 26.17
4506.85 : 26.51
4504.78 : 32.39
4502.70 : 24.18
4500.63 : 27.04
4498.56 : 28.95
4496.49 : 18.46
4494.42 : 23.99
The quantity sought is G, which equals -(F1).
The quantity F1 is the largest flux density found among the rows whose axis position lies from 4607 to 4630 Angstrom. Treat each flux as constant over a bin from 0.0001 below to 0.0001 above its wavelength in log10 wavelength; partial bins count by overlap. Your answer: -34.0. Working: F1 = 34.01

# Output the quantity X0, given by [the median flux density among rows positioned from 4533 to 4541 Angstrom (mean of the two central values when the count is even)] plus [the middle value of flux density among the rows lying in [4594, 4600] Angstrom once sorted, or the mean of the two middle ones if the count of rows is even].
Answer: 52.0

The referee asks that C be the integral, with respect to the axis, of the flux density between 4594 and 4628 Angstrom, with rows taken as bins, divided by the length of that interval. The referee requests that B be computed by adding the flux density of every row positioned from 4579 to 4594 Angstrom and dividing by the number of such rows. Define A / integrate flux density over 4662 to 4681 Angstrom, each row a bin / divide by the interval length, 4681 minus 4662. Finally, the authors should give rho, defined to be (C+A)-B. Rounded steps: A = 24.2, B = 27.3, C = 26.9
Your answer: 23.8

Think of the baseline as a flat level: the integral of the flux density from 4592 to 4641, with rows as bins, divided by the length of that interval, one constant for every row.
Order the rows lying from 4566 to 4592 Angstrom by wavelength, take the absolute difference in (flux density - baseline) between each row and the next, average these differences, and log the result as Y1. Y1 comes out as 2.2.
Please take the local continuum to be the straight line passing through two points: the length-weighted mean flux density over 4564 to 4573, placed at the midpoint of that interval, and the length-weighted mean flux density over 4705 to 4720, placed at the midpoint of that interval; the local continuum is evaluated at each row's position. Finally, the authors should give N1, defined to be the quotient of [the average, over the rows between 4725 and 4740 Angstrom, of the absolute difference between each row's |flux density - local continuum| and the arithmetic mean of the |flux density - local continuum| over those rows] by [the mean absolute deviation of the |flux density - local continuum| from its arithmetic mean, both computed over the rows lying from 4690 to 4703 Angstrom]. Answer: 0.6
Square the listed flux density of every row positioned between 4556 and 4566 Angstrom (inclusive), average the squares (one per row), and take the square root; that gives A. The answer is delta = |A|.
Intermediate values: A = 26.9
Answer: 26.9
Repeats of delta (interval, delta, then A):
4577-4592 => 27.2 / 27.2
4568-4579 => 27.0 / 27.0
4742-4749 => 28.2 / 28.2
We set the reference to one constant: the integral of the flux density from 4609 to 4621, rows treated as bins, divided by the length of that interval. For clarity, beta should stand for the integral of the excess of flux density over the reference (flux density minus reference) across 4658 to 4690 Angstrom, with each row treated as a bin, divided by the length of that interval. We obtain -2.9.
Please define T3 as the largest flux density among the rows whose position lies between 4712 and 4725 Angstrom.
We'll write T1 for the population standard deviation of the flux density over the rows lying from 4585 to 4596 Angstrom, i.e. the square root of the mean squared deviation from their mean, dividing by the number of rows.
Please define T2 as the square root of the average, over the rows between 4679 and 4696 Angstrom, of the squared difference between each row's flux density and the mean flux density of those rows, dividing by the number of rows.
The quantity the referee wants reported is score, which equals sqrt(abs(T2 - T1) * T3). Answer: 5.3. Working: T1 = 2.6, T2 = 3.5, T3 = 31.49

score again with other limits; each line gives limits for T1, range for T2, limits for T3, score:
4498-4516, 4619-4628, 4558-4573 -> 5.0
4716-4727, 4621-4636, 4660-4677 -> 6.4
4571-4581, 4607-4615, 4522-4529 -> 6.2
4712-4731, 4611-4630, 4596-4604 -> 2.5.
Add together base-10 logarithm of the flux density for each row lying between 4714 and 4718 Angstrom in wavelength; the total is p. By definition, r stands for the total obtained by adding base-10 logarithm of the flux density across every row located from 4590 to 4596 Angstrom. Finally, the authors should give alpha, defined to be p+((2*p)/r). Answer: 4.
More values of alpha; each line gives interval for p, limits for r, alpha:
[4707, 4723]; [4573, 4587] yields 12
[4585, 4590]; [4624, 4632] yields 4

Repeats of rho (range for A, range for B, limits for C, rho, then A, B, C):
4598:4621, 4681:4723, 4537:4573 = 26.0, 27.1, 27.3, 26.2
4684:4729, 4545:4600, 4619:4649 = 27.7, 27.7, 26.6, 26.6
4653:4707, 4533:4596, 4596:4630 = 26.9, 26.5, 26.6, 27.0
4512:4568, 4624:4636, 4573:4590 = 24.6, 25.2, 27.6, 27.0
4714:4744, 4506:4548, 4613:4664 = 30.0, 27.6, 24.8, 27.2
